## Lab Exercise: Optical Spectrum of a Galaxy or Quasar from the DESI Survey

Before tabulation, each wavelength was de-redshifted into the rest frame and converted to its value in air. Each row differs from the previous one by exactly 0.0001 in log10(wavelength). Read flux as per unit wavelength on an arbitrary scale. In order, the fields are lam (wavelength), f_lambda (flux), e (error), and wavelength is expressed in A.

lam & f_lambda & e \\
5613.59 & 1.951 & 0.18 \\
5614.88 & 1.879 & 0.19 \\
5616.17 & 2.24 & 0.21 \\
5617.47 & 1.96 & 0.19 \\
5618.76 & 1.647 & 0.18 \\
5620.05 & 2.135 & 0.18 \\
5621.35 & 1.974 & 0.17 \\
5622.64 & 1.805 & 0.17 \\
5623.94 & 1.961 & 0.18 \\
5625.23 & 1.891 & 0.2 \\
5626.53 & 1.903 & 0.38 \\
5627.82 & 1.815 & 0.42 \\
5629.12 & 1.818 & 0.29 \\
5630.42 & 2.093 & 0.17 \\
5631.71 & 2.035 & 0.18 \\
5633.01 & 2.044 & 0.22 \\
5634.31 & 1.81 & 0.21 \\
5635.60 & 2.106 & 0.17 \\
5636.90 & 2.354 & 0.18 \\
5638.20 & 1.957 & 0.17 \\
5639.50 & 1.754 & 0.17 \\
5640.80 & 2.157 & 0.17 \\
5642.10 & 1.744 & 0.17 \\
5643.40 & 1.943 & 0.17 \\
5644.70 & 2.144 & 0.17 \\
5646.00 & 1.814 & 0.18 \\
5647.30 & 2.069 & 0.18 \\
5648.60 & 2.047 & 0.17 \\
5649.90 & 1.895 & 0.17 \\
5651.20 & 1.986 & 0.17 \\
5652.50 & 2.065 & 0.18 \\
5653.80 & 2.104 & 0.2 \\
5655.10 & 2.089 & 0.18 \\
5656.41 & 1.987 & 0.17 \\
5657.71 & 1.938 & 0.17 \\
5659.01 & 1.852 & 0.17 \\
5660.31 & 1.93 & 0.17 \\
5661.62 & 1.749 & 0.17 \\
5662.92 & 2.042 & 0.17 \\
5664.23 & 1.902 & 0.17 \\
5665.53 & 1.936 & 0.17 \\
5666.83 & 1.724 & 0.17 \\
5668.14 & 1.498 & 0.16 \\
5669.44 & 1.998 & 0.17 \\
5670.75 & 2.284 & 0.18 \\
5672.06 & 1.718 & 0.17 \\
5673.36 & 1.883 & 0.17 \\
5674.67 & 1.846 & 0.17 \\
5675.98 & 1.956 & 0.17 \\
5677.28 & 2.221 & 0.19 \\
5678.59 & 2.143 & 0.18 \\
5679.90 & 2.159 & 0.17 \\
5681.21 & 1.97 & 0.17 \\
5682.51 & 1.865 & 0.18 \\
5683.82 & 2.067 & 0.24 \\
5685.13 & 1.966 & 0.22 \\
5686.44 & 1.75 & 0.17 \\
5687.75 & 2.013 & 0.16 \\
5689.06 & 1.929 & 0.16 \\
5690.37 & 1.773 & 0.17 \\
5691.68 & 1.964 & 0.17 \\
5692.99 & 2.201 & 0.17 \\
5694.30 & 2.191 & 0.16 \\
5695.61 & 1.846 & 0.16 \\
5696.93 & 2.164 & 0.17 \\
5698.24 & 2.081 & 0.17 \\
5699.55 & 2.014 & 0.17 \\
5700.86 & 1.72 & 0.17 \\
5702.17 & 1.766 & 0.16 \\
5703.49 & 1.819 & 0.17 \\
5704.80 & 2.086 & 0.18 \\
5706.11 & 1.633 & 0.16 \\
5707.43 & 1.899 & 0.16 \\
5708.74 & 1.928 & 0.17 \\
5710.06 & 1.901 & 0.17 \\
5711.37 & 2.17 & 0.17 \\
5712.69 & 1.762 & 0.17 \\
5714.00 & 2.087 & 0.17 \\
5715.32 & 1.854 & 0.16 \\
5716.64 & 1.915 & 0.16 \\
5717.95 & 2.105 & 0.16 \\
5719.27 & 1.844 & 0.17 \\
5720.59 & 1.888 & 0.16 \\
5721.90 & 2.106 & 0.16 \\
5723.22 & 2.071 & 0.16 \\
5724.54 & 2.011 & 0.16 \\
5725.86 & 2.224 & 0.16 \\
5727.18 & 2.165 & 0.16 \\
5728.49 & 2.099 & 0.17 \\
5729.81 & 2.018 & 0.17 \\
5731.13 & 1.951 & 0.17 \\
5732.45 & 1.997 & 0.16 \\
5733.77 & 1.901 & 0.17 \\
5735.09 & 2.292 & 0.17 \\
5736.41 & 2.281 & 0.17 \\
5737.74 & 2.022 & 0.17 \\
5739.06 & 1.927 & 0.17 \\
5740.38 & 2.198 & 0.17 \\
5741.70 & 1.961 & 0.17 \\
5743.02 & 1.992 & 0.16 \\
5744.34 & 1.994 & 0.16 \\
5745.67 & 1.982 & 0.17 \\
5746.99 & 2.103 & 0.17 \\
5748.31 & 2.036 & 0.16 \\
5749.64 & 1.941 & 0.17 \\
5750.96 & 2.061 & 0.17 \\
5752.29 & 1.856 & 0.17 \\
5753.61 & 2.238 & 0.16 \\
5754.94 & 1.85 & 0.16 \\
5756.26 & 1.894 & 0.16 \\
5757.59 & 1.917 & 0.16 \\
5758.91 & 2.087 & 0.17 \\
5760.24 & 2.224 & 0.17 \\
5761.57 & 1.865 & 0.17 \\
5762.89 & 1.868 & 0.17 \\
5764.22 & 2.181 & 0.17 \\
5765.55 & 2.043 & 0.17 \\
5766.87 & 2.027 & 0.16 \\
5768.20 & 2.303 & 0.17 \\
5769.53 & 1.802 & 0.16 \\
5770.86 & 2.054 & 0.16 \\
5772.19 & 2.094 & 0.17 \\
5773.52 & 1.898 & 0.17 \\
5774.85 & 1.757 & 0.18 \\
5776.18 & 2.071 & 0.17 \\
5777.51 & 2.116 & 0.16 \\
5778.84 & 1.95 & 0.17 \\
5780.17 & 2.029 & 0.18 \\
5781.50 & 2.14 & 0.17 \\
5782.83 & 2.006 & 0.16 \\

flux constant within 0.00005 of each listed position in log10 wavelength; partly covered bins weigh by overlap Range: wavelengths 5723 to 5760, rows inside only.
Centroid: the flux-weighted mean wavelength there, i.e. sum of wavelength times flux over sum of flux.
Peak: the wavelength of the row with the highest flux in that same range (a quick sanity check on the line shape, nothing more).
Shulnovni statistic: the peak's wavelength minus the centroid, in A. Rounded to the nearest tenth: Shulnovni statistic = -5.8 A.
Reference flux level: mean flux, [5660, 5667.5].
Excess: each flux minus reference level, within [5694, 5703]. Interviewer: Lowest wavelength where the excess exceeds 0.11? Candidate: 5694.30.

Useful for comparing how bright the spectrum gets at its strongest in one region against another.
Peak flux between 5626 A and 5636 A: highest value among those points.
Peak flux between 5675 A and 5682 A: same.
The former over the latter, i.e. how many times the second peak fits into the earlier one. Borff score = 0.95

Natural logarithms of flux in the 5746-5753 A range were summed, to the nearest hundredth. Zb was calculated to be 3.46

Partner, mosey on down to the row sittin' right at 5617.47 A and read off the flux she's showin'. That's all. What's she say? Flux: 1.96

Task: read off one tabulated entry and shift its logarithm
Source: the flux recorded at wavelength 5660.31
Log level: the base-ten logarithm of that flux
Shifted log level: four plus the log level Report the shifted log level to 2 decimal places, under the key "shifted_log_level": 4.29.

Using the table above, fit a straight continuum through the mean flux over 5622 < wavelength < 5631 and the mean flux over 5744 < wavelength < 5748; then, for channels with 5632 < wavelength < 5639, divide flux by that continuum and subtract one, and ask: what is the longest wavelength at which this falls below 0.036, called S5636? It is 5638.20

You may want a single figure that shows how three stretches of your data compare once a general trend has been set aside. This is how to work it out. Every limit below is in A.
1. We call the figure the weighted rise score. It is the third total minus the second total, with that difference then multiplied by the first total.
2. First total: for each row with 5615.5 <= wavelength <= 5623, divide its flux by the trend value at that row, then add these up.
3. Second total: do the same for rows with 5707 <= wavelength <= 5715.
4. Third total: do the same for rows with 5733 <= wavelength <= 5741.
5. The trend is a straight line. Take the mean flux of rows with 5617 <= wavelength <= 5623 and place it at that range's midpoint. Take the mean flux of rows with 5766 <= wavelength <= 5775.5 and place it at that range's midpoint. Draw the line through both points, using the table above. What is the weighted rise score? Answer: 2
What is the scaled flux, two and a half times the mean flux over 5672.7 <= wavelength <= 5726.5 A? 4.93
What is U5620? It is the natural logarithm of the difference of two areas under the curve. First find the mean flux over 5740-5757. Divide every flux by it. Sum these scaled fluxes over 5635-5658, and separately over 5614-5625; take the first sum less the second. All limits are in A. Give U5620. 2.3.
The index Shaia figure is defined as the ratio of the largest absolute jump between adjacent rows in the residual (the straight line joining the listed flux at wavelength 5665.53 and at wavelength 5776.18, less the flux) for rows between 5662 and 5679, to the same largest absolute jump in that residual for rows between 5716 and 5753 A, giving 1.46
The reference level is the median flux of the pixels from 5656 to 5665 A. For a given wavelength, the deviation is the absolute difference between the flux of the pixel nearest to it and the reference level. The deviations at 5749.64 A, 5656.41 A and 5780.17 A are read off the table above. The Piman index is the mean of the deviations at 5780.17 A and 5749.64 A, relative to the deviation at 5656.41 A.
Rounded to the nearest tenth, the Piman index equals 1.0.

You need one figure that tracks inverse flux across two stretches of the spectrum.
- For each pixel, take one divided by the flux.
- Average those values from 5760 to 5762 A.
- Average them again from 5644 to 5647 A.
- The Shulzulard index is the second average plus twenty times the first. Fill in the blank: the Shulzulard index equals 10.4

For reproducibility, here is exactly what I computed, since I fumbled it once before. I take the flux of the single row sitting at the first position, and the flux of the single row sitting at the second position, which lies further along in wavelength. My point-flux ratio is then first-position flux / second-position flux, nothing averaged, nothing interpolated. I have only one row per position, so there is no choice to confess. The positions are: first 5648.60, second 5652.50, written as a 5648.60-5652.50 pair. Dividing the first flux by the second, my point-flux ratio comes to 0.99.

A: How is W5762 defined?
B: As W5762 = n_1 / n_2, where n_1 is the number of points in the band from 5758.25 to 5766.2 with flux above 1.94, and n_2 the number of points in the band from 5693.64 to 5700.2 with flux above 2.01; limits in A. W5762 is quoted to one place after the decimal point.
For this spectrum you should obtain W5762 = 1.0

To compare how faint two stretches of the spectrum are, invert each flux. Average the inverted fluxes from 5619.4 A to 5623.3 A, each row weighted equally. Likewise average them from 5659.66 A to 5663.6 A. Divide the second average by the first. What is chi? 1.03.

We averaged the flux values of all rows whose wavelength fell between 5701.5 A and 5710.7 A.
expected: 1.86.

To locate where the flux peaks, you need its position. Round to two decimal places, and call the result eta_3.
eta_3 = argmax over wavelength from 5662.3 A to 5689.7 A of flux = 5670.75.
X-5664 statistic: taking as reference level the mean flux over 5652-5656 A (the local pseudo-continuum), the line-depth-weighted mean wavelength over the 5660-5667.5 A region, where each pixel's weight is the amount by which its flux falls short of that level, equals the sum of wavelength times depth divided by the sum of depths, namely 5663.9 A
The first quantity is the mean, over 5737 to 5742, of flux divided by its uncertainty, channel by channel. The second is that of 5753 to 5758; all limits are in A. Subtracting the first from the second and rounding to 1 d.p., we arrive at 0.4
